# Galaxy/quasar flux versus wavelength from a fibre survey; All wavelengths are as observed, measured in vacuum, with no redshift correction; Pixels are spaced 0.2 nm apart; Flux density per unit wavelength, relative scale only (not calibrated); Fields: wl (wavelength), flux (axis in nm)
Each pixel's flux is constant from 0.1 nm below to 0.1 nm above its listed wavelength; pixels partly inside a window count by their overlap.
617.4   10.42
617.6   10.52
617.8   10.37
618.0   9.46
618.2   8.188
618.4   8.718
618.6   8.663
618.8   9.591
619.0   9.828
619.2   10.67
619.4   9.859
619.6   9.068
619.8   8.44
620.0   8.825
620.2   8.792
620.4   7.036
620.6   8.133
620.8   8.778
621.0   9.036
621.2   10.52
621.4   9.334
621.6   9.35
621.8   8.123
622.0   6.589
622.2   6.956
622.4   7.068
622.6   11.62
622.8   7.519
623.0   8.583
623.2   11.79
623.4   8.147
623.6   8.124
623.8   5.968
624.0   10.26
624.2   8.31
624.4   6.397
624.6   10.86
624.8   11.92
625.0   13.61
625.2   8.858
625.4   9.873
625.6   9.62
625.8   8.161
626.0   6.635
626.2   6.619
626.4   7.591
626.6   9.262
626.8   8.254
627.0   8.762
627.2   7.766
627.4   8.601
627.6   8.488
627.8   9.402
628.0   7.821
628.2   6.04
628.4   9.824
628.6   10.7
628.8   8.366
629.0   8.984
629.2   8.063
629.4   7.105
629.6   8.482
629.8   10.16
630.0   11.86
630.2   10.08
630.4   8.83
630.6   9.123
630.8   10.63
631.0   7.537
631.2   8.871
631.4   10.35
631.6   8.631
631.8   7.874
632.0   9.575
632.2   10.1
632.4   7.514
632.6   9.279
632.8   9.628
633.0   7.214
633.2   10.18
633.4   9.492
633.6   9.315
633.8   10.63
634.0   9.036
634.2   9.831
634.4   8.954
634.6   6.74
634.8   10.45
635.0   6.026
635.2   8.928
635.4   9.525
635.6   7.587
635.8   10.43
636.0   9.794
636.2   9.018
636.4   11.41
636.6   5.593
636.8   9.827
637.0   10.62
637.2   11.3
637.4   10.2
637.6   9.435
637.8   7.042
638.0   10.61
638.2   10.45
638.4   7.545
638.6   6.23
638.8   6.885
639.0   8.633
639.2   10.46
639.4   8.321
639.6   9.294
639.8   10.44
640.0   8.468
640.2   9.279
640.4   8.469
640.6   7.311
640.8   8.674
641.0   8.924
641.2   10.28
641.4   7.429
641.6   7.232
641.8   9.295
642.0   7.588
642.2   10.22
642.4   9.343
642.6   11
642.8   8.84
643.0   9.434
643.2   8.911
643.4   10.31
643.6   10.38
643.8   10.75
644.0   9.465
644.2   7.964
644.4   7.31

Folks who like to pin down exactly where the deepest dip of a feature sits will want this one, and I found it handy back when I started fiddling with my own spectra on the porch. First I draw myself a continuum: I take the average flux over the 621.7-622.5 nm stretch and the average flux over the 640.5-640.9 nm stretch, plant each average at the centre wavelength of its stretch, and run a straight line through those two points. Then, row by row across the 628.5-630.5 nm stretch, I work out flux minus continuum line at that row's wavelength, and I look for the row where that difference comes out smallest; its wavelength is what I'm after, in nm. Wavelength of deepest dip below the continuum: 629.4 nm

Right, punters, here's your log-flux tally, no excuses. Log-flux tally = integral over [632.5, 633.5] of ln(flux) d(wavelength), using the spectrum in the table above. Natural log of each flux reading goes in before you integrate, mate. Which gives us 2.21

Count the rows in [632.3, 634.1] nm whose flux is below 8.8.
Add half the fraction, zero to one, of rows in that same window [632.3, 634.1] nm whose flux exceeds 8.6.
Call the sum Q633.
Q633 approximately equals 2.4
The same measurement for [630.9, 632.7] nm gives 4.3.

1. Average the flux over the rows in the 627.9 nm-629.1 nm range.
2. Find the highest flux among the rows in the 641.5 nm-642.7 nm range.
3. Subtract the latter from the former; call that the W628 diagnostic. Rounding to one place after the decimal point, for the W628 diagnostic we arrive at -2.4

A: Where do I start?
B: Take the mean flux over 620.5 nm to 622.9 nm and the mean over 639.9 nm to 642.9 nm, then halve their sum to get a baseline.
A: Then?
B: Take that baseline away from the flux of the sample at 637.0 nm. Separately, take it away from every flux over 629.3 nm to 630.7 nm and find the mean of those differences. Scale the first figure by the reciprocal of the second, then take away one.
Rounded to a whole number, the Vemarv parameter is 2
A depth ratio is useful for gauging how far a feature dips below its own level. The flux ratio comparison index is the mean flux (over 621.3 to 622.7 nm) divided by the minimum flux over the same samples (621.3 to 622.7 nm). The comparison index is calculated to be 1.28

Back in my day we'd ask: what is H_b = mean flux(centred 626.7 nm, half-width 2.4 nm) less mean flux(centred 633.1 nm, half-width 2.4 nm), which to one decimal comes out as -0.2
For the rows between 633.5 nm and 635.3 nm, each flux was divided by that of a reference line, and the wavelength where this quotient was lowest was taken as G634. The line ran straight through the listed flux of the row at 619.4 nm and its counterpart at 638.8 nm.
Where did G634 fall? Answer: 635.0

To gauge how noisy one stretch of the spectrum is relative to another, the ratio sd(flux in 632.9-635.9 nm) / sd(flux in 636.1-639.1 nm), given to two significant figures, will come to 0.75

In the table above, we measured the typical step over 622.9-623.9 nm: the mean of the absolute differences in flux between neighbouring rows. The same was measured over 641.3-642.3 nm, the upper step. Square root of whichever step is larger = 1.50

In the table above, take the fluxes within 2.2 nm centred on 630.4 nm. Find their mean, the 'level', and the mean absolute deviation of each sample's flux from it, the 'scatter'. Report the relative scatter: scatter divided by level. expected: 0.12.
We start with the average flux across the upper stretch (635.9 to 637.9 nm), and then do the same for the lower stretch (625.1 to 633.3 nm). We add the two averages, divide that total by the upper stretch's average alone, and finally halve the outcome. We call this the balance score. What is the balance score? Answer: 0.97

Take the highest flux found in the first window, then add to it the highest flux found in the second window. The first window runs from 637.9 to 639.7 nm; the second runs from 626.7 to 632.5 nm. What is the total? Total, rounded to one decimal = 22.5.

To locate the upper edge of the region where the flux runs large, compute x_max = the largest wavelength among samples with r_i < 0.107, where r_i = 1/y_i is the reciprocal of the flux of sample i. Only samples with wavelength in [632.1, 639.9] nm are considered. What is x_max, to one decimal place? 639.8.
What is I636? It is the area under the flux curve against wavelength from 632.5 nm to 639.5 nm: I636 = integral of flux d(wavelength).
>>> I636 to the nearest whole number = 63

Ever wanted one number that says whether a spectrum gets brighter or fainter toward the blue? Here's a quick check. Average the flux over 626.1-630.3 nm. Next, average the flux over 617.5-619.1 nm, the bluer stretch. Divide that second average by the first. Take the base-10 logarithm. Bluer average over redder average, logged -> 0.036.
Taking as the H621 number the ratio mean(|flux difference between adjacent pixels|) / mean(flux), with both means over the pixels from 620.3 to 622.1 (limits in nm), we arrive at 0.11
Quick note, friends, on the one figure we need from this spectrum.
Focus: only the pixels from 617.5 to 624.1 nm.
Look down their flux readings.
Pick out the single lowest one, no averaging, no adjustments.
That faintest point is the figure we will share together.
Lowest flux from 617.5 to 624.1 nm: 5.968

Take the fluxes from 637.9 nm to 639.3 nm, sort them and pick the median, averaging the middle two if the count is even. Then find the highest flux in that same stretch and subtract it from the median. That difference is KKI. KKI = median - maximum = -2.0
